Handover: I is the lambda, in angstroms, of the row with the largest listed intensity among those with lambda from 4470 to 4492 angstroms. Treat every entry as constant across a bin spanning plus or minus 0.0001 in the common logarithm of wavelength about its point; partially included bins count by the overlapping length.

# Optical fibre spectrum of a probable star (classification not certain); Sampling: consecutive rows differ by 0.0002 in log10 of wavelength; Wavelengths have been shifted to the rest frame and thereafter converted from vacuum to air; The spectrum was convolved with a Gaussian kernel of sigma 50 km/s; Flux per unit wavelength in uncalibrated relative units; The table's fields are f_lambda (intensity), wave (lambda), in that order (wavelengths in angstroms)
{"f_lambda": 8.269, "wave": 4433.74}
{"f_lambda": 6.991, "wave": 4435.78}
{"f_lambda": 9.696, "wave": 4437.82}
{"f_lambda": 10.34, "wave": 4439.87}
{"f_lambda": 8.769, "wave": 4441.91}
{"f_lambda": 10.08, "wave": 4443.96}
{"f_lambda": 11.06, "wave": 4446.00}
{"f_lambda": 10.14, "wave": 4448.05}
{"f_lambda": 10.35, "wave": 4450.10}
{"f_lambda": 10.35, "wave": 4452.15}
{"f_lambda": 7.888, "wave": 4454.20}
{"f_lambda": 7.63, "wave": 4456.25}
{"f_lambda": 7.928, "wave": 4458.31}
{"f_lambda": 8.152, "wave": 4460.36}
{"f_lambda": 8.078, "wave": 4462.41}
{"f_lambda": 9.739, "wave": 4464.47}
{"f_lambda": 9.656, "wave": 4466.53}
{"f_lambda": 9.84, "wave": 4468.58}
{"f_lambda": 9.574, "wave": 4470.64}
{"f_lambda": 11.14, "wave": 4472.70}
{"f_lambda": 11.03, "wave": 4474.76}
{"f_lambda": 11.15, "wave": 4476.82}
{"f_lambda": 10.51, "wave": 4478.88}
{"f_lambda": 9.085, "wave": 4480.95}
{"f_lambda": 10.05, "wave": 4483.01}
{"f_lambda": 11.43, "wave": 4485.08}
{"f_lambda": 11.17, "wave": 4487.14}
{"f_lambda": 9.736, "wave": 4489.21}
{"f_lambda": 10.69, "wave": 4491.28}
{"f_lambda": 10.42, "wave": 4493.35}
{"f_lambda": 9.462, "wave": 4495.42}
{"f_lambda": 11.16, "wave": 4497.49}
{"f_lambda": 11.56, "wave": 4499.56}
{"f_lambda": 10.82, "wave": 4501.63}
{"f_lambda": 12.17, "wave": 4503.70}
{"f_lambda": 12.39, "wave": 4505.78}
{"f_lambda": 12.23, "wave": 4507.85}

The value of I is 4485.08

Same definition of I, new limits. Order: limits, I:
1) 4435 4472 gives 4446.00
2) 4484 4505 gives 4503.70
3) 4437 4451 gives 4446.00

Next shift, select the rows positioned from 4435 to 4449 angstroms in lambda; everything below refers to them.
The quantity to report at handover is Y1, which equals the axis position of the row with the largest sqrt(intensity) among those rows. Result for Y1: 4446.00 angstroms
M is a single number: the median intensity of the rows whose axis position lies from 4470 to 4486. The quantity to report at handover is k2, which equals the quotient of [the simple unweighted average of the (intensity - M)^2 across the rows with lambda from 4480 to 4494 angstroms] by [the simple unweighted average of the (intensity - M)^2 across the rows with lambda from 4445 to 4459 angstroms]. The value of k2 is 0.19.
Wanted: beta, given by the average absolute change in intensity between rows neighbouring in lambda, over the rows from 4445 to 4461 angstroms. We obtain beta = 0.62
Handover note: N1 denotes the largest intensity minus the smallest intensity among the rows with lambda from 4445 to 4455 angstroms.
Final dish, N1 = 3.2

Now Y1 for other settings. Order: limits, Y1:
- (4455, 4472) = 4468.58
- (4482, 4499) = 4485.08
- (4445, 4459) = 4446.00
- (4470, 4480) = 4476.82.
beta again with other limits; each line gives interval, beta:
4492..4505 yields 1.03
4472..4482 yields 0.57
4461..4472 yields 0.55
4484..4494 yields 0.73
